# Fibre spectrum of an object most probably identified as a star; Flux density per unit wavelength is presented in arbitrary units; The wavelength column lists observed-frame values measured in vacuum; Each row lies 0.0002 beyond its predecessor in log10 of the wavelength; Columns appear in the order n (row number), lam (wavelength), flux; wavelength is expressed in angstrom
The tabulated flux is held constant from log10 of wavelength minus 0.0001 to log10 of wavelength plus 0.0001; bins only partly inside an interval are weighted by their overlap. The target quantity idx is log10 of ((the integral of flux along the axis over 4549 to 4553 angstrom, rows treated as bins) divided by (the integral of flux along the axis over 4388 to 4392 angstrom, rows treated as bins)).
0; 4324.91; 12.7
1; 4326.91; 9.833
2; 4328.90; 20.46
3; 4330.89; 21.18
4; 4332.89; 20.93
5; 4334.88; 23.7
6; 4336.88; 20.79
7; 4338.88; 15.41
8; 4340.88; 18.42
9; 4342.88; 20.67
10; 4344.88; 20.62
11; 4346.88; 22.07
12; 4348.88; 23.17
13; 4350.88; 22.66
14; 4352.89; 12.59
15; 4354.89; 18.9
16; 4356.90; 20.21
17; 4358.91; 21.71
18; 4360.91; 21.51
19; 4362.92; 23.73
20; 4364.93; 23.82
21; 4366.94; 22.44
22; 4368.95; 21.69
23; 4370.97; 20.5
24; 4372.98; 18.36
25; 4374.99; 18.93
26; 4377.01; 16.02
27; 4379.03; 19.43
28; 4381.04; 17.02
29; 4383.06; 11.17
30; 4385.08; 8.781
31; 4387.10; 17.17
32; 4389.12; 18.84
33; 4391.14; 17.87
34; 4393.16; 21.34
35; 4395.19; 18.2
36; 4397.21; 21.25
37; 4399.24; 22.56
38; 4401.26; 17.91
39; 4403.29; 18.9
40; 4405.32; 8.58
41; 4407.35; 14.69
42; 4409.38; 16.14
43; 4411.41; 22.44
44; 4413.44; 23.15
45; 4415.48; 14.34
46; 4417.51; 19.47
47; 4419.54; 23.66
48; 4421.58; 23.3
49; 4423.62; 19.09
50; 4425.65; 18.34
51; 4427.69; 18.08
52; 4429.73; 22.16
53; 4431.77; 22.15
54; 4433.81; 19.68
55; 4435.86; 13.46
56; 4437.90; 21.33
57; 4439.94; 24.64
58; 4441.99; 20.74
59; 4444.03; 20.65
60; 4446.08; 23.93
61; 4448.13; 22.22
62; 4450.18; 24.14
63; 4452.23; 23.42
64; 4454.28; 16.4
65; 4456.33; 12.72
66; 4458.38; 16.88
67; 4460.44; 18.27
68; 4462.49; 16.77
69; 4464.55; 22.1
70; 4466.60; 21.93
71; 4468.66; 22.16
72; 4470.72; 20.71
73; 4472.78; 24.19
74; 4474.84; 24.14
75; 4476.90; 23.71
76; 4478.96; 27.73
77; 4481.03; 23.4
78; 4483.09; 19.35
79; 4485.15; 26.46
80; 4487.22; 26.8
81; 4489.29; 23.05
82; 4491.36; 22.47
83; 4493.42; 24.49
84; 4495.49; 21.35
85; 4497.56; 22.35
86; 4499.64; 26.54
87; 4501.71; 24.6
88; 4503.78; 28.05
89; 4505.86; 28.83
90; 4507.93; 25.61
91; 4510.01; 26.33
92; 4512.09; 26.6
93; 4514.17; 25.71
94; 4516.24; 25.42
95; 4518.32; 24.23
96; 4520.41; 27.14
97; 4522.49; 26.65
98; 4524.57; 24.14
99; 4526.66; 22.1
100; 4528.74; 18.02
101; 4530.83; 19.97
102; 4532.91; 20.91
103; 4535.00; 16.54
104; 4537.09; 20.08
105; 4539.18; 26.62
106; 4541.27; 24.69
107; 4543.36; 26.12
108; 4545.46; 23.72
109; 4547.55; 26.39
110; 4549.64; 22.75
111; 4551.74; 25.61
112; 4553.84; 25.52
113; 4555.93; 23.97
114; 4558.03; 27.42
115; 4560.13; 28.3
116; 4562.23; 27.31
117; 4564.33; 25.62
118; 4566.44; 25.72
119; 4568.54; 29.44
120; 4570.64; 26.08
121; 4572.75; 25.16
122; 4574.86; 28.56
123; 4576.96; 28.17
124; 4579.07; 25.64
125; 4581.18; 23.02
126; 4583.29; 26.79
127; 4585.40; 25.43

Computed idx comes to 0.12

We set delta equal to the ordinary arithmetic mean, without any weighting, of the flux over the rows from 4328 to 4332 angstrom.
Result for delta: 20.8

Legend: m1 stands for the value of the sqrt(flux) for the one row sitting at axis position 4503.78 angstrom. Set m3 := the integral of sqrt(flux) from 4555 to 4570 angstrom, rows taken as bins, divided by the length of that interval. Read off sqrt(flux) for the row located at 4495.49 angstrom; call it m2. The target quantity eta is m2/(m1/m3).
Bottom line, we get 4.5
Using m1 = 5.3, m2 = 4.6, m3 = 5.18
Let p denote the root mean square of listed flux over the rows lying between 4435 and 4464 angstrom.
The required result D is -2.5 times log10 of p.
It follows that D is -3.26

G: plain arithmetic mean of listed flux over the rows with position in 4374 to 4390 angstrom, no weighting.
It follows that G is 15.9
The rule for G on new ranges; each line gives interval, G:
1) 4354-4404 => 19.1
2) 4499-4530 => 25.3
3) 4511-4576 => 24.7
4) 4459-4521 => 24.0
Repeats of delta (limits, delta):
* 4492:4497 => 22.9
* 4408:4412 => 19.3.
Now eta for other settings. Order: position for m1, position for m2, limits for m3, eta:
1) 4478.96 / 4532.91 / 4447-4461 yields 3.8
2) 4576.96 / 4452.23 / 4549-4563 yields 4.6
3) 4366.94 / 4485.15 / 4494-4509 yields 5.5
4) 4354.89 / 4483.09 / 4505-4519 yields 5.2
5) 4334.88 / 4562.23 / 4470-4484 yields 5.2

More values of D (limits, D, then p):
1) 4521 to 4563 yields -3.45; 24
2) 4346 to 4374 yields -3.31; 21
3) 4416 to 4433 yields -3.30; 21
